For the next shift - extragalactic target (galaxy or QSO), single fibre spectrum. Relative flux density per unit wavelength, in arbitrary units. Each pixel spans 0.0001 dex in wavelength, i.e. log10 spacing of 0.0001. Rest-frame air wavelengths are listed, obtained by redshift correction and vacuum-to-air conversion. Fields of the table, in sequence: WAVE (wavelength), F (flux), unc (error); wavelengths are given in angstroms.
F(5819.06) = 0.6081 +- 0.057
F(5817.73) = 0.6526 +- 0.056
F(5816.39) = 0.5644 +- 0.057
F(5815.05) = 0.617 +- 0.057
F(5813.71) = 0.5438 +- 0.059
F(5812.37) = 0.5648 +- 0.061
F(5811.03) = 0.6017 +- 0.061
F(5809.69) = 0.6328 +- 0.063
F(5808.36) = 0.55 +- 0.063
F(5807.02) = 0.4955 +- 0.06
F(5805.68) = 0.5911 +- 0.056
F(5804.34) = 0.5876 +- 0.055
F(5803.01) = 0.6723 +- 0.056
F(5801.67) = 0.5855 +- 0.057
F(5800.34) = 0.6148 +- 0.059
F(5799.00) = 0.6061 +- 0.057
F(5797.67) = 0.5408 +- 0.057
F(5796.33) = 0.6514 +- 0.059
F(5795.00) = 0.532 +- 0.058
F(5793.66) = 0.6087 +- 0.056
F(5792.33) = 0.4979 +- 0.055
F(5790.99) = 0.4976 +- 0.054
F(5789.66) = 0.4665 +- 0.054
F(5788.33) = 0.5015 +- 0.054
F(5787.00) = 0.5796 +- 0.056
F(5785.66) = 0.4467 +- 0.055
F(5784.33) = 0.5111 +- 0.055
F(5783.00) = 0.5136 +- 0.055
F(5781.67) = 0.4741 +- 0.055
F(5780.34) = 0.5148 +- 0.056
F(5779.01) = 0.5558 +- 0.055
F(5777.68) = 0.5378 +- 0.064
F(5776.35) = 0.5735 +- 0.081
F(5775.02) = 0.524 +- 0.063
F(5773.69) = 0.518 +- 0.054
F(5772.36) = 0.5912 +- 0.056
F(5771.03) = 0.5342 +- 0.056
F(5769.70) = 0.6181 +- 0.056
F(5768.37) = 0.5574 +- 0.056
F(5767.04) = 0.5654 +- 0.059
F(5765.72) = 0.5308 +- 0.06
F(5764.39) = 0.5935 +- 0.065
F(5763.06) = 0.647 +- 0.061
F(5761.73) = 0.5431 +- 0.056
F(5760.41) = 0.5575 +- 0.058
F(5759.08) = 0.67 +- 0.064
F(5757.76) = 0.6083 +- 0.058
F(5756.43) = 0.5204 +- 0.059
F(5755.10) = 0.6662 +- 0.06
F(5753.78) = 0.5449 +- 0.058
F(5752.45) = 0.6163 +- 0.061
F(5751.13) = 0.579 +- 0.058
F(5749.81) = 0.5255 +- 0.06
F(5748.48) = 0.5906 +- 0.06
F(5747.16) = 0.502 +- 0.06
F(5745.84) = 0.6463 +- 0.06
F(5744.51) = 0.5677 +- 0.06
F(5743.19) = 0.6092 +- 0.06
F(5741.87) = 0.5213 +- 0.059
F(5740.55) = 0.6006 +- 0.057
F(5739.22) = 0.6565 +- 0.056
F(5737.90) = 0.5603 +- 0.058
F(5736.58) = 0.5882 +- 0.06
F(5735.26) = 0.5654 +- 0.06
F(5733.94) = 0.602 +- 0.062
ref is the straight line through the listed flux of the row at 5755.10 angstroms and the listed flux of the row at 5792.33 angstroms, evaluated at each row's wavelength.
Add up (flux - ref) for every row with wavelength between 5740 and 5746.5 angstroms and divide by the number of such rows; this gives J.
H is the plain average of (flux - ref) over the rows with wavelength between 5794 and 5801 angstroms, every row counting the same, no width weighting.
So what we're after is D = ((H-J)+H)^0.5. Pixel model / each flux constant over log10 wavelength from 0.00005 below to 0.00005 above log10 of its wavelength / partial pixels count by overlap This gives 0.60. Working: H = 0.12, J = -0.13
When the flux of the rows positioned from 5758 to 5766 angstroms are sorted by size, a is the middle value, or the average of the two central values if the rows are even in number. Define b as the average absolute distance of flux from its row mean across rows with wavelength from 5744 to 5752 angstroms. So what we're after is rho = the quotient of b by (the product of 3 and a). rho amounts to 0.021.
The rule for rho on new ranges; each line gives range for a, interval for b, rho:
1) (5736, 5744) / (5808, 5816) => 0.018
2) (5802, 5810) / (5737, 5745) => 0.020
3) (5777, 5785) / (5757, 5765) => 0.025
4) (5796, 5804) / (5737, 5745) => 0.020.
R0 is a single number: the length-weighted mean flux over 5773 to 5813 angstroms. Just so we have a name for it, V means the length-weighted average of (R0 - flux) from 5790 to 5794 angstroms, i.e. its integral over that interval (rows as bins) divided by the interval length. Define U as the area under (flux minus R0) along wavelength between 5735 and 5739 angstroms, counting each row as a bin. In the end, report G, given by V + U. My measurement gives 0.15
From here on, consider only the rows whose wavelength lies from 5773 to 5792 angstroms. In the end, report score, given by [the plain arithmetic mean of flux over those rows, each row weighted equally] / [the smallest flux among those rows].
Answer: 1.15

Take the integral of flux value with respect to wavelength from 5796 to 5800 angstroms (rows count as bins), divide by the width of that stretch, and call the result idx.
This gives 0.60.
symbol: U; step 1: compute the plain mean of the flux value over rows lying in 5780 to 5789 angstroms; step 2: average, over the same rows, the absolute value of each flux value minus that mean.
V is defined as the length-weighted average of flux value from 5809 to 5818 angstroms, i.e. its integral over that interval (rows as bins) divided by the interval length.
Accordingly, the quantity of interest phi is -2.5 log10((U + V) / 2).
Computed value 1.27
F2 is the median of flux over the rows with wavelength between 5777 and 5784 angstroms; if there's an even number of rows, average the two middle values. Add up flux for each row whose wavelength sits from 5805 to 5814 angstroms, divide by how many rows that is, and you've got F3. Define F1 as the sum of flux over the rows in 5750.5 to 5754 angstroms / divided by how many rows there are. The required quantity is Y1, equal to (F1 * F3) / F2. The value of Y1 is 0.641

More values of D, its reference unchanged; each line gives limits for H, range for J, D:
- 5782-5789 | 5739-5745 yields 0.32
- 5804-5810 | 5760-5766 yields 0.58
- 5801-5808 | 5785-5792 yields 0.55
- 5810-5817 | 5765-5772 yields 0.63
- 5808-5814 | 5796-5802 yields 0.45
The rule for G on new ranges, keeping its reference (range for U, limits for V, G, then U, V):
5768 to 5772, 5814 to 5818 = 0.03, 0.08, -0.049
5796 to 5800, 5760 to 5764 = 0.15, 0.18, -0.033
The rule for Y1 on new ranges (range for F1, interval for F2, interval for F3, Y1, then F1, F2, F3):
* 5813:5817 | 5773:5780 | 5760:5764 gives 0.623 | 0.575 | 0.54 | 0.583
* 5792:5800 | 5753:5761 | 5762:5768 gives 0.574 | 0.573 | 0.58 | 0.584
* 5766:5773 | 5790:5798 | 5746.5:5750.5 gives 0.576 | 0.573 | 0.54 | 0.539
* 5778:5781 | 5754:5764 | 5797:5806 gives 0.528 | 0.535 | 0.61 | 0.600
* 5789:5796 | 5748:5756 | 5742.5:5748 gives 0.517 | 0.521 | 0.58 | 0.581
